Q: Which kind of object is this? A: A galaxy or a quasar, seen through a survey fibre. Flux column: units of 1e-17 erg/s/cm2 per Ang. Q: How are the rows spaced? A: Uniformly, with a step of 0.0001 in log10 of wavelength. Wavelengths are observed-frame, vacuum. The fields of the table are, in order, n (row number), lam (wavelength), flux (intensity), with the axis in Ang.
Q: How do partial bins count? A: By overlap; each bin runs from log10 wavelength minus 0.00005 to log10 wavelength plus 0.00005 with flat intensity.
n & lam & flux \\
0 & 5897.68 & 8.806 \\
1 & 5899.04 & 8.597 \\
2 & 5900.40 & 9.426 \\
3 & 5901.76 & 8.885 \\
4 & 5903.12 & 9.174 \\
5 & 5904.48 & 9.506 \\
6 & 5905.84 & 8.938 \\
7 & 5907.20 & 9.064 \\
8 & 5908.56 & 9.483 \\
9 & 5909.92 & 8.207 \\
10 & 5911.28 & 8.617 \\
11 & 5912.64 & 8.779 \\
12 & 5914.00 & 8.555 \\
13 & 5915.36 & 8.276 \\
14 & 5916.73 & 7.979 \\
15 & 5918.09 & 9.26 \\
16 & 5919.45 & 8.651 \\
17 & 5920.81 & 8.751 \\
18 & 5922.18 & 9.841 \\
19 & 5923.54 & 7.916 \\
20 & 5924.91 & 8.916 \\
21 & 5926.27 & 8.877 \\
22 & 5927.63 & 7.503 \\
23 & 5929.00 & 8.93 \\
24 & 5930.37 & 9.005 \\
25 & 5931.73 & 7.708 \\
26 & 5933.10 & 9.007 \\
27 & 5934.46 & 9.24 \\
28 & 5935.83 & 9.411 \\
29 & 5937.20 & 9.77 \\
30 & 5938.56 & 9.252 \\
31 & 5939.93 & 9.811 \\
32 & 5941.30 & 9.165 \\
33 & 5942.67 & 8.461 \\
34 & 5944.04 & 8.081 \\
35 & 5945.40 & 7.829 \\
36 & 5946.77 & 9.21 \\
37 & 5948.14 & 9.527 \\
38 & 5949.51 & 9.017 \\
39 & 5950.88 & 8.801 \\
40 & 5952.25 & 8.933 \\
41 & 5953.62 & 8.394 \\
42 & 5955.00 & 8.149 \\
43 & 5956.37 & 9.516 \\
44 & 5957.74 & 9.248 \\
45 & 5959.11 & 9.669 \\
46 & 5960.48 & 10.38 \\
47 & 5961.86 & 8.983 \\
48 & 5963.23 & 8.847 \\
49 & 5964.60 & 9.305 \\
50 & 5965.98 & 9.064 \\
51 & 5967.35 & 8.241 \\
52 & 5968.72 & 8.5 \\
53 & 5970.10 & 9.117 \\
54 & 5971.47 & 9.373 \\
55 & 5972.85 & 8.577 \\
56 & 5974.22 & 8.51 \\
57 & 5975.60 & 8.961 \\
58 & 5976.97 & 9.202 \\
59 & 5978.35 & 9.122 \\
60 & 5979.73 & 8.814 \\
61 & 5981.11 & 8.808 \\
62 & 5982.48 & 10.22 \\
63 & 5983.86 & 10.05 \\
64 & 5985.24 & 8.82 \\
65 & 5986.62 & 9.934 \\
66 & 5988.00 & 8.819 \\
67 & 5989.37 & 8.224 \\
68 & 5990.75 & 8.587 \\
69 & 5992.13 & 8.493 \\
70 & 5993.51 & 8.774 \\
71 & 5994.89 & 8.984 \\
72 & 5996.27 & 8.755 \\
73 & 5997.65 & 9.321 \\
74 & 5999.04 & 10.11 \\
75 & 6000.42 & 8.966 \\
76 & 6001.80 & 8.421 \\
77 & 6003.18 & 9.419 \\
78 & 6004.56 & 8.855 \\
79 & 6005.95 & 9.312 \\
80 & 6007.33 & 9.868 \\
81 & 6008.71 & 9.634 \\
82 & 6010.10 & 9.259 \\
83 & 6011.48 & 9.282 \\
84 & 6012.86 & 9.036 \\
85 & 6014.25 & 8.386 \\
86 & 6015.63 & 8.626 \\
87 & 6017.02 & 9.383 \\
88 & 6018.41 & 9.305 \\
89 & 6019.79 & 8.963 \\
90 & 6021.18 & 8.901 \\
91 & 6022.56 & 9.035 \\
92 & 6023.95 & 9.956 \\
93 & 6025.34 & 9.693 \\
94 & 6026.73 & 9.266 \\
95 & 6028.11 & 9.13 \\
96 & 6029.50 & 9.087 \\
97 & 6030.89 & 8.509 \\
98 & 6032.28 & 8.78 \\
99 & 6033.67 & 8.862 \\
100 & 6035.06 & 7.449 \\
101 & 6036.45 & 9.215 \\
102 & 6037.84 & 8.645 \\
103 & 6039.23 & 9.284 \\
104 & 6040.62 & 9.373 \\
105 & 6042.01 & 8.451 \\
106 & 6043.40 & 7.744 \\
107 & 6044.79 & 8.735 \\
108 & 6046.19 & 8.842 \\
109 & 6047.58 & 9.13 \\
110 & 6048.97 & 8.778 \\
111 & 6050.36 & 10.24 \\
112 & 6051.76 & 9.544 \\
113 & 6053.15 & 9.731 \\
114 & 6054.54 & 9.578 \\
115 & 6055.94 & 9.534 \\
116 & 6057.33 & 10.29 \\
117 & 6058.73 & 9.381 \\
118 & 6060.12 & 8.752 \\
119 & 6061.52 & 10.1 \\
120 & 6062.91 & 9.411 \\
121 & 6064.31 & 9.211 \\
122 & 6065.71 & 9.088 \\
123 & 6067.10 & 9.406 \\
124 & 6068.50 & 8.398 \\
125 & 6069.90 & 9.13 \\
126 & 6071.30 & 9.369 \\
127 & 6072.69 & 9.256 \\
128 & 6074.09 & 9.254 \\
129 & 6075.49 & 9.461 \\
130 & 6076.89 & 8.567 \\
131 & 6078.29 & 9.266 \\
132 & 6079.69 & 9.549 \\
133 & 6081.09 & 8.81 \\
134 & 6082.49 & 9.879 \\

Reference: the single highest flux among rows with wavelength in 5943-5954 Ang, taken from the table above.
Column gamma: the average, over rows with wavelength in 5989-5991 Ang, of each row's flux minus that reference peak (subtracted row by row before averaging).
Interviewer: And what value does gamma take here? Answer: -1.1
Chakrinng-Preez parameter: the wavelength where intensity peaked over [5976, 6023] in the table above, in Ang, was 5982.48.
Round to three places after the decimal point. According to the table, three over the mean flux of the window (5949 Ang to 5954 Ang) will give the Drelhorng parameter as 0.341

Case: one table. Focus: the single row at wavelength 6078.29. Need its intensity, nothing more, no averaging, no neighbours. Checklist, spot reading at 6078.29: 9.266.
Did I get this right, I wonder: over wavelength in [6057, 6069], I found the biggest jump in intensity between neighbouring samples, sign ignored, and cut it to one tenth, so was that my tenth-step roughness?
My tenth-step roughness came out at 0.13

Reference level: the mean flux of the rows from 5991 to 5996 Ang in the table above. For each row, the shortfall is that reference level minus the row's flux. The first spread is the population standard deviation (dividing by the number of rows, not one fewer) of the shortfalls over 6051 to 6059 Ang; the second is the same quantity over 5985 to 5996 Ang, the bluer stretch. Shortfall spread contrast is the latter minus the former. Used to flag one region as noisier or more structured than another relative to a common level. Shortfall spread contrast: 0.18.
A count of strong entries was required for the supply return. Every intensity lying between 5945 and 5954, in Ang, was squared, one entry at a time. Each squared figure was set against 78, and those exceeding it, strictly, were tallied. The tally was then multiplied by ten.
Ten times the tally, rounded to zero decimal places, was 40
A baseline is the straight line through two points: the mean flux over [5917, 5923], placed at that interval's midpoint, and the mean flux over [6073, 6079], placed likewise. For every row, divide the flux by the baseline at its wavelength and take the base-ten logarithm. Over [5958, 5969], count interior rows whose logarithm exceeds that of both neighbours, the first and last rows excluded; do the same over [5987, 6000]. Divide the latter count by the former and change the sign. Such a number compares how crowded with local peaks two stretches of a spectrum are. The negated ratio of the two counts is -1.00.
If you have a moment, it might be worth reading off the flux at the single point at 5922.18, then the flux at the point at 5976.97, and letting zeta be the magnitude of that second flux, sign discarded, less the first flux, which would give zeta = -0.64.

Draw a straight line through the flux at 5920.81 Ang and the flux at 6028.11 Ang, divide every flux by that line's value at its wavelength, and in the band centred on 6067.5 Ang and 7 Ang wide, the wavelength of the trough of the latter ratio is 6068.50 Ang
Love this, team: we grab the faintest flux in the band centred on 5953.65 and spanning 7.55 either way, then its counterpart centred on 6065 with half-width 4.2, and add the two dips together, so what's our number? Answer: 16.5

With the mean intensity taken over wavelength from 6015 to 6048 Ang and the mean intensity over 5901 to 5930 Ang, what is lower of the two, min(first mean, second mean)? 8.77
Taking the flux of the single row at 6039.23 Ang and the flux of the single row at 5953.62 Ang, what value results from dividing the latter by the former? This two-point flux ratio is 0.90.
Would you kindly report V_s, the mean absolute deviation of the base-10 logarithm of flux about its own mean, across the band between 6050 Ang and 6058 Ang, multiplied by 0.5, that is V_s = 0.0065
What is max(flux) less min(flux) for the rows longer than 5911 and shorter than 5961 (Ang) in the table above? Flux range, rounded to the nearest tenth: 2.9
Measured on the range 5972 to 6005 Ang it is 2.0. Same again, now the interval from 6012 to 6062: 2.8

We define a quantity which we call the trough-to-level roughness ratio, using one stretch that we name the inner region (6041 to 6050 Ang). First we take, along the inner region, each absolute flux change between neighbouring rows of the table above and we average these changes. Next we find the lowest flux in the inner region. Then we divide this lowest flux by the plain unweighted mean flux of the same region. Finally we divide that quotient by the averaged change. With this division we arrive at 1.8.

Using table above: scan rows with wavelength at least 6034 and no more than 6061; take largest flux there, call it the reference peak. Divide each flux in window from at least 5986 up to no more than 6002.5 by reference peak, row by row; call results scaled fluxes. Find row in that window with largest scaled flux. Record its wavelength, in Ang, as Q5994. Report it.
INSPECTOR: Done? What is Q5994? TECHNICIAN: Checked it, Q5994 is 5999.04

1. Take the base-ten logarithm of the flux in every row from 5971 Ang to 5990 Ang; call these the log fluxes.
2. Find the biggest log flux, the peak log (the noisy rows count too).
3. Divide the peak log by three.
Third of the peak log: 0.336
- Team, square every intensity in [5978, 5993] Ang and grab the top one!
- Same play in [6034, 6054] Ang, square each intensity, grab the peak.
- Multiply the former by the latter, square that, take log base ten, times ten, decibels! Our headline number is 80.8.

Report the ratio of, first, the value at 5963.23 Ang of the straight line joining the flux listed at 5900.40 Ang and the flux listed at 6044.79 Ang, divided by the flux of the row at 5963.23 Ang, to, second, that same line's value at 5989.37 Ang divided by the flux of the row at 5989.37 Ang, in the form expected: 0.94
